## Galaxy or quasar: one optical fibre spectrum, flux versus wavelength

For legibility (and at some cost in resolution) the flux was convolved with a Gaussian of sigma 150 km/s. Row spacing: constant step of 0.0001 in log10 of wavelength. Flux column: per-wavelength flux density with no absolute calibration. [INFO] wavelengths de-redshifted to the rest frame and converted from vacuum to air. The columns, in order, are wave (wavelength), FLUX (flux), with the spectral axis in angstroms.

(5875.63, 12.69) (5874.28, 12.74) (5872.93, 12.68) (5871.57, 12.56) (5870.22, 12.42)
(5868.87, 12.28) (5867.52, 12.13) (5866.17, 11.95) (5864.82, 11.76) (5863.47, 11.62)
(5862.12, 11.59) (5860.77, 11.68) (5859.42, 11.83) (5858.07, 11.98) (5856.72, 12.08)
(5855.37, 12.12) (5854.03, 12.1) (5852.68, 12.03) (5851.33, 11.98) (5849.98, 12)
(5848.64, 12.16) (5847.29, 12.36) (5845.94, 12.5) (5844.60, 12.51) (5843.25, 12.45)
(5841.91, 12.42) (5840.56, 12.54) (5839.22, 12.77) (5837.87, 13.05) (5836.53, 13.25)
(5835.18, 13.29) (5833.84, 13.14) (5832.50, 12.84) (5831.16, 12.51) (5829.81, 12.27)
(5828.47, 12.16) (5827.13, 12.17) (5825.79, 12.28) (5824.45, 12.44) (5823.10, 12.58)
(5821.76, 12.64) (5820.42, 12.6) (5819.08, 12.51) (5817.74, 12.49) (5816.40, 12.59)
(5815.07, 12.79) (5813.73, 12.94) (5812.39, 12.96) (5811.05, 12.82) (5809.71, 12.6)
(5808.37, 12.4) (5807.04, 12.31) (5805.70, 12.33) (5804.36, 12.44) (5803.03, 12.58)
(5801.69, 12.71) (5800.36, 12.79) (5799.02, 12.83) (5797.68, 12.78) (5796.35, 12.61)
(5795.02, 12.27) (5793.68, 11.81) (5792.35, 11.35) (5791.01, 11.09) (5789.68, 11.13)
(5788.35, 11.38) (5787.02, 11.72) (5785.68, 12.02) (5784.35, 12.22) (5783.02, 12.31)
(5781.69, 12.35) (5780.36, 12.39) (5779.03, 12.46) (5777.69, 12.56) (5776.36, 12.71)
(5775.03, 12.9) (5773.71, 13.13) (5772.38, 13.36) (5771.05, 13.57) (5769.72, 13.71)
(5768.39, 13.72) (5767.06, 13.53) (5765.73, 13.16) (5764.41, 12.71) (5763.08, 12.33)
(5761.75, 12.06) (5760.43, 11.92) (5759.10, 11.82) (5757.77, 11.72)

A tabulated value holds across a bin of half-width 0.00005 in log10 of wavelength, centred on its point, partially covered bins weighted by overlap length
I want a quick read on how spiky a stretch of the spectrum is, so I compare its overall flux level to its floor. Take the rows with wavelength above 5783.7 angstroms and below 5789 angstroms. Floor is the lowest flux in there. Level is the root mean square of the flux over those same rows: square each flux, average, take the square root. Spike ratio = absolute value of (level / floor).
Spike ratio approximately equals 1.04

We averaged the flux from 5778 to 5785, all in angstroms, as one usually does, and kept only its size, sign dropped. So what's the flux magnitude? 12.3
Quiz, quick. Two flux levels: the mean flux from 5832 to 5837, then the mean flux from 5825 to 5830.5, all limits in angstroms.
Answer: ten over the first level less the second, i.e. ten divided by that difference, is 11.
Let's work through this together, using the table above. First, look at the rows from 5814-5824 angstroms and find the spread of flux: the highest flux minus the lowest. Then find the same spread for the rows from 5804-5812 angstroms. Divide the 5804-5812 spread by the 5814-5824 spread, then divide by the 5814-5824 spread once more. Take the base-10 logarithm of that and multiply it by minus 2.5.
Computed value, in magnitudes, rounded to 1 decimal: -1.9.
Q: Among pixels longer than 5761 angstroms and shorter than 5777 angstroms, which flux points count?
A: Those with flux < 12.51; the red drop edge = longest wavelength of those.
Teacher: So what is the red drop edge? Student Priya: 5763.08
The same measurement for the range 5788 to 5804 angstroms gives 5795.02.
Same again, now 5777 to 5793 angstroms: 5792.35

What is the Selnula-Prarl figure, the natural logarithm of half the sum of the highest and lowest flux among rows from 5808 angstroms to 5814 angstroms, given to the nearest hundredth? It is 2.54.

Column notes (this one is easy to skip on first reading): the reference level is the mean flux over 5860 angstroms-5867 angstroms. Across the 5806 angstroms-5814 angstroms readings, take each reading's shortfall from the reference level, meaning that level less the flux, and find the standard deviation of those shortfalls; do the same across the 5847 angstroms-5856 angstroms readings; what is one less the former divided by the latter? -1.1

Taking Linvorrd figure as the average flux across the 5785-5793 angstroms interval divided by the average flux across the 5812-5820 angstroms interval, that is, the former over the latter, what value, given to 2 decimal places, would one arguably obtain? 0.90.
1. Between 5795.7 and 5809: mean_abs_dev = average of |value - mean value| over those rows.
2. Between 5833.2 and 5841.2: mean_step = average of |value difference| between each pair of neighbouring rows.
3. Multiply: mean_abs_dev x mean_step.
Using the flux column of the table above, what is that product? 0.030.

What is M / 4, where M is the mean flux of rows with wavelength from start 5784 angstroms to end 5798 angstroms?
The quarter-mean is 2.96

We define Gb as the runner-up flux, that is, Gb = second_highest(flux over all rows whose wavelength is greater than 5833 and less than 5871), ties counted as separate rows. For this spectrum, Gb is 13.25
